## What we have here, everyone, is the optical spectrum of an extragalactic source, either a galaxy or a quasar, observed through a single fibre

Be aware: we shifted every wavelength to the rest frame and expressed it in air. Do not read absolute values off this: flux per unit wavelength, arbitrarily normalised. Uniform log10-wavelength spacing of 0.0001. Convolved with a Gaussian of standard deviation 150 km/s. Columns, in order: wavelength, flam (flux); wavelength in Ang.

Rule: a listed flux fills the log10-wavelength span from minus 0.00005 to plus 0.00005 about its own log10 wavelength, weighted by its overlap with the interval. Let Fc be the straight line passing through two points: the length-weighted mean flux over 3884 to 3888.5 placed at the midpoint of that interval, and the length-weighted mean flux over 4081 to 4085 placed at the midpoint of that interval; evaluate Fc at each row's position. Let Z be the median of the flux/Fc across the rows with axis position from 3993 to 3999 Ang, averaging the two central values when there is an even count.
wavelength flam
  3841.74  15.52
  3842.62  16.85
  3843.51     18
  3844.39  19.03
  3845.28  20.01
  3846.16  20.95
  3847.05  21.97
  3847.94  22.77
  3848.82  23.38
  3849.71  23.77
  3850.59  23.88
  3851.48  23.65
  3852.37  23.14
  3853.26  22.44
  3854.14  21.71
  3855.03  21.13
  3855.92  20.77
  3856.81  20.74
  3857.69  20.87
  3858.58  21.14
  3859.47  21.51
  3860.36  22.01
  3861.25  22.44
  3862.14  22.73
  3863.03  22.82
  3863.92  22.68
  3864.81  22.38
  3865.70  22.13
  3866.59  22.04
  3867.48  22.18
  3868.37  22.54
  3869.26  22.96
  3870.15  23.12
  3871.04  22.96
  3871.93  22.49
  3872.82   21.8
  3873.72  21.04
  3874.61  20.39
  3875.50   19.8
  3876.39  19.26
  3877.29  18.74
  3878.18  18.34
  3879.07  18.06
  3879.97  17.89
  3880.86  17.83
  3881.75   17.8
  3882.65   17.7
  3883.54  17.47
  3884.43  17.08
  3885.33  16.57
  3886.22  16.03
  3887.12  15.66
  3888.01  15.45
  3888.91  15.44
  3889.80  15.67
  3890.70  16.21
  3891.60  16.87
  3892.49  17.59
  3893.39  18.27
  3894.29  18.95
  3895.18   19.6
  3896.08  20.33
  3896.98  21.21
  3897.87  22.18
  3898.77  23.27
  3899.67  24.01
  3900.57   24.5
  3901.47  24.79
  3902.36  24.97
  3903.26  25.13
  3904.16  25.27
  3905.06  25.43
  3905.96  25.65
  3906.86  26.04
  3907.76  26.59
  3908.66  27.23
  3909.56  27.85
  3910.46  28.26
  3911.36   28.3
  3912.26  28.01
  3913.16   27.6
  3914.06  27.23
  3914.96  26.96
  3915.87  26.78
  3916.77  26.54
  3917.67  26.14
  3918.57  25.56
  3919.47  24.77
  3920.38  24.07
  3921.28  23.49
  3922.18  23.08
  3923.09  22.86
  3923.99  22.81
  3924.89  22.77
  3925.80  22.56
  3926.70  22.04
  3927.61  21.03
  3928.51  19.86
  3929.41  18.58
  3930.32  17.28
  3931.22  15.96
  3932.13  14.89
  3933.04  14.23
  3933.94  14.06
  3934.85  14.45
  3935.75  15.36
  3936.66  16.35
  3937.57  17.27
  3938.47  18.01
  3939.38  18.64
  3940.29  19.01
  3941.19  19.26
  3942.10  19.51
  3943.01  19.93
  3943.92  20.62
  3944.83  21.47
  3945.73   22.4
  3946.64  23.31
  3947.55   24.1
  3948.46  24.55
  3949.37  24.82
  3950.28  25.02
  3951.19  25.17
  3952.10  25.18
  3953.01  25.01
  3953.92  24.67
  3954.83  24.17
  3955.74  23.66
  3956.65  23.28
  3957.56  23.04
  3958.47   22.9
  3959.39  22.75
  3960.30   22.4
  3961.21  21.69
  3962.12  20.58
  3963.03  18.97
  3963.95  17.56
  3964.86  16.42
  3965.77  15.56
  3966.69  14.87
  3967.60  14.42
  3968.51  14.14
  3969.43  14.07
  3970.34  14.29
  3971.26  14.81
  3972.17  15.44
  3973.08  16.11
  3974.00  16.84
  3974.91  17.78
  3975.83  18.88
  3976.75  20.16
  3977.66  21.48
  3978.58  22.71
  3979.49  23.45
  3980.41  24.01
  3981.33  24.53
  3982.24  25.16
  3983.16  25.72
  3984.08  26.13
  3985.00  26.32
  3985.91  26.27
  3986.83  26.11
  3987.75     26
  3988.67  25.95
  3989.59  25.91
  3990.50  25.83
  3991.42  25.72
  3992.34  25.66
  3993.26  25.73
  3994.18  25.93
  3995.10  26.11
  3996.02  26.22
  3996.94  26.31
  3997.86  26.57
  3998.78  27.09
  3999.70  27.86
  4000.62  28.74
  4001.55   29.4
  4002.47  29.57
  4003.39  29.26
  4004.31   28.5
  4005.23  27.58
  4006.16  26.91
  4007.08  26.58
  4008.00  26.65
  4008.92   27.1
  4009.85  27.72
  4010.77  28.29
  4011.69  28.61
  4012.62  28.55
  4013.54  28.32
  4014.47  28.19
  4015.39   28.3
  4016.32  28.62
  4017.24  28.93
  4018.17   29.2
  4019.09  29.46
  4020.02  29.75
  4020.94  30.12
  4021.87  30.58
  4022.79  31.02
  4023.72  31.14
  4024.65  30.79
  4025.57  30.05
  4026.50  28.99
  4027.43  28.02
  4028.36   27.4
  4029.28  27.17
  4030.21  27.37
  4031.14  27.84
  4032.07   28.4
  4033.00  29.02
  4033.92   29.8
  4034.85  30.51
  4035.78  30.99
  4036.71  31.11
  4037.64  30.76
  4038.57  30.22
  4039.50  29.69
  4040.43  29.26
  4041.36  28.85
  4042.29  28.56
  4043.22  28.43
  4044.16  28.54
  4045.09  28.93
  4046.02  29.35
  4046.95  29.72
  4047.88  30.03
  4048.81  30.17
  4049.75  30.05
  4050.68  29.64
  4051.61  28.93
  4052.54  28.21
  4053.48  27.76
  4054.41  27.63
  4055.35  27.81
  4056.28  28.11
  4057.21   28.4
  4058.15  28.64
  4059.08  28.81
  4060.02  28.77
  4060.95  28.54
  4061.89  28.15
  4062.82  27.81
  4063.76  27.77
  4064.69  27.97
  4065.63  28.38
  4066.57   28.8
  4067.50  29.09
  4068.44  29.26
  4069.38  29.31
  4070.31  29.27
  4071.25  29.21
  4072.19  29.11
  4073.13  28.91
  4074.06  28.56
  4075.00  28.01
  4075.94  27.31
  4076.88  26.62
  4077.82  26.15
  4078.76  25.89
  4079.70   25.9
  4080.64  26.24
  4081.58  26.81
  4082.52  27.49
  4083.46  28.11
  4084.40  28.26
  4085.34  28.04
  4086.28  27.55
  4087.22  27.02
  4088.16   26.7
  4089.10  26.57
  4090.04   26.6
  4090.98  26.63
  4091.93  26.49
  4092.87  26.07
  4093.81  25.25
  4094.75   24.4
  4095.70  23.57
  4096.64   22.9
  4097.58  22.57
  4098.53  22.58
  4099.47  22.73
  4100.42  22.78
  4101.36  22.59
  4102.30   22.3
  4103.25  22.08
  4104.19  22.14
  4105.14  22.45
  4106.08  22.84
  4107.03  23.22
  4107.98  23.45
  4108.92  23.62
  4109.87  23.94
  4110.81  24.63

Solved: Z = 1.16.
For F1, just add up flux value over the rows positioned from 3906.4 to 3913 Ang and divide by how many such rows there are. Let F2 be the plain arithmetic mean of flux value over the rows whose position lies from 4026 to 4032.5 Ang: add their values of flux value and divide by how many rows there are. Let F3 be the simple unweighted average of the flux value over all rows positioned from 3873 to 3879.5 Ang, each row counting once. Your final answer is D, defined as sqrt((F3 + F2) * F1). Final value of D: 36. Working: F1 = 27.5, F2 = 28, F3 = 19.4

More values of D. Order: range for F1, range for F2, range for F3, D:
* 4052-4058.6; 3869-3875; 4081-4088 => 37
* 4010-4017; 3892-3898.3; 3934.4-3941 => 32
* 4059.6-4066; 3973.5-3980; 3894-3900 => 34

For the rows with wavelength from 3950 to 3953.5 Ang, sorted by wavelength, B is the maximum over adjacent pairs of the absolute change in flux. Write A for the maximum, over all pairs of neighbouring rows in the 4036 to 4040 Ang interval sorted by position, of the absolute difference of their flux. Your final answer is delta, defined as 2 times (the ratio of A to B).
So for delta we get 6.4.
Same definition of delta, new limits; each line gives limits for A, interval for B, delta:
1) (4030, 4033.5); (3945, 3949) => 1.4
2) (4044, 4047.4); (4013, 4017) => 2.6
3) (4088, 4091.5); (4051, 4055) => 0.4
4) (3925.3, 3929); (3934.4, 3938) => 2.4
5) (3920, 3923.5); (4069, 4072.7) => 11.6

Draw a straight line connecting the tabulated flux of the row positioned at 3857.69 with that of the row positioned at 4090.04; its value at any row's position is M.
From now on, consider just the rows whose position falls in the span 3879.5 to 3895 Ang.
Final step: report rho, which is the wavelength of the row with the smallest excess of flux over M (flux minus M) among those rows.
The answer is 3888.91 Ang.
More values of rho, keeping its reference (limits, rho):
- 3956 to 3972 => 3969.43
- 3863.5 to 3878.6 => 3878.18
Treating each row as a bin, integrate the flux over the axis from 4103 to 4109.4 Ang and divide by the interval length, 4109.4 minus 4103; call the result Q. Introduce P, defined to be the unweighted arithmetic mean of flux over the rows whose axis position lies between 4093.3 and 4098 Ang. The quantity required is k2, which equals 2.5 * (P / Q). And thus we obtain 2.6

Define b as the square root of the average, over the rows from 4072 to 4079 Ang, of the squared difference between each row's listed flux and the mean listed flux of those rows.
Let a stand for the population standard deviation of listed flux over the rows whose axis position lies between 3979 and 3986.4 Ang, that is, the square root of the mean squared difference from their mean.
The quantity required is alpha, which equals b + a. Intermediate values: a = 1.0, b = 1.2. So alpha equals 2.2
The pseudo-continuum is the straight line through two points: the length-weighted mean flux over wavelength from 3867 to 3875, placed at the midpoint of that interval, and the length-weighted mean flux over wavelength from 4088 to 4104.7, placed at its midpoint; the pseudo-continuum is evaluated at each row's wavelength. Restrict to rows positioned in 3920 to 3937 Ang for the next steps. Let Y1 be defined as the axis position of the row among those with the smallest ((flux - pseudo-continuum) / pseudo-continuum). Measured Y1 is 3933.94 Ang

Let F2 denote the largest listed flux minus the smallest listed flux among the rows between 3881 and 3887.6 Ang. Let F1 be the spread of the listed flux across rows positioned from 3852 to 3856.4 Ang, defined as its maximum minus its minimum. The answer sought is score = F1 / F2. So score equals 1.1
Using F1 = 2.4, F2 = 2.1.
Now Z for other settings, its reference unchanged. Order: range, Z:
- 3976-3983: 1.09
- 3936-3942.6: 0.97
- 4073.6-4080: 0.98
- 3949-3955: 1.25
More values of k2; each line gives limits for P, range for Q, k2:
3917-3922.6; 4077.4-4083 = 2.3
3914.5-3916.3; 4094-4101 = 2.9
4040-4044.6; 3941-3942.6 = 3.7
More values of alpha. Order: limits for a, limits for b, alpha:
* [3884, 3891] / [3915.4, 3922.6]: 1.9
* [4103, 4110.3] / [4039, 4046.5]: 1.1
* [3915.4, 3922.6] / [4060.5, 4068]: 1.8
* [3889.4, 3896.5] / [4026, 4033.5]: 2.2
